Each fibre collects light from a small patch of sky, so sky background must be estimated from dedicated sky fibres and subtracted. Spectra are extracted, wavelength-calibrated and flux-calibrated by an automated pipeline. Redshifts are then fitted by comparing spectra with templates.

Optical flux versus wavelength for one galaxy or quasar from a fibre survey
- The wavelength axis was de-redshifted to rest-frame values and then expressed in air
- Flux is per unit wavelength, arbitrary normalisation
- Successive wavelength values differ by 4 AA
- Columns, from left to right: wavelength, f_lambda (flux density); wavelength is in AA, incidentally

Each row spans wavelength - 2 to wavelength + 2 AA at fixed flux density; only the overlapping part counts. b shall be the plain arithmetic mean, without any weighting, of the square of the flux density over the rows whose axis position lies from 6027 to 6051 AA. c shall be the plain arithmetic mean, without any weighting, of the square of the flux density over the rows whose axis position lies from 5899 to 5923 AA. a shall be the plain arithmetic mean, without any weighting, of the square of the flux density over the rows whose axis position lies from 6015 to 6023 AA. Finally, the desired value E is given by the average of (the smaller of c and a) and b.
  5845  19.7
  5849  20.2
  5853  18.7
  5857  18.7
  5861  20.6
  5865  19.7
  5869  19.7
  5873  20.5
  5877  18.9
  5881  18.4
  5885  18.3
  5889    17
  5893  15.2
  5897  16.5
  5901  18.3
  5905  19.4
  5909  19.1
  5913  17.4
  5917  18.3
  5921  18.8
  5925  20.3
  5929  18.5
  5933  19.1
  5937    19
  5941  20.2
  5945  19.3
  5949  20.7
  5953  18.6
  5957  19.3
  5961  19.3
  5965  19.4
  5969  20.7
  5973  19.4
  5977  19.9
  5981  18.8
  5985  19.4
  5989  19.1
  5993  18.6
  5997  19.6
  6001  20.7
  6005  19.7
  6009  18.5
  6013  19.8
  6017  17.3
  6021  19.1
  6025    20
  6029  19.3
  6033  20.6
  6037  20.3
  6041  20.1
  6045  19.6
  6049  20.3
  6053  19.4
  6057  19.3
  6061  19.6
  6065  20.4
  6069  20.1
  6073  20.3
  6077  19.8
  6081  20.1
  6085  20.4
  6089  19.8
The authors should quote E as 367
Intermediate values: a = 332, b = 402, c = 345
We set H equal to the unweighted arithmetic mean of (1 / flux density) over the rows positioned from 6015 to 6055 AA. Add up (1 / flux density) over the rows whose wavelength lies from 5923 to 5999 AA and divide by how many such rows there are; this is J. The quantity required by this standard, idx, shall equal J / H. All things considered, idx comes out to 1.01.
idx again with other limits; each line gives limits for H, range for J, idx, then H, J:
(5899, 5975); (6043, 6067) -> 0.97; 0.0521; 0.0506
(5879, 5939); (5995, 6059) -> 0.93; 0.0551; 0.0511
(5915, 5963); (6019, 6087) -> 0.97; 0.0519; 0.0502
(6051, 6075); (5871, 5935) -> 1.09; 0.0504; 0.0547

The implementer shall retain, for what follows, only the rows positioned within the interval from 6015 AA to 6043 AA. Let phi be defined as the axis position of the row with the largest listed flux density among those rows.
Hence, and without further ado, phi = 6033 AA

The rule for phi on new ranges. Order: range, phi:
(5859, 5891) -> 5861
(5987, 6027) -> 6001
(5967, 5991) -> 5969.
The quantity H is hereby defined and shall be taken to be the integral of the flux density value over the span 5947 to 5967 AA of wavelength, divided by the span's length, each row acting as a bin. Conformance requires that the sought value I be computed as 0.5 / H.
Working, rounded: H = 19.5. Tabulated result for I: 0.0257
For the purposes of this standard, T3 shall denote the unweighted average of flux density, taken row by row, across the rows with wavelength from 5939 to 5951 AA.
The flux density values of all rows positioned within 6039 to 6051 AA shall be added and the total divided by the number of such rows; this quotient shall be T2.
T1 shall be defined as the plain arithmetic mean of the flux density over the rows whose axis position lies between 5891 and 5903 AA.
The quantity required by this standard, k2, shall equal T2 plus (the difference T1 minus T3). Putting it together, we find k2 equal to 16.6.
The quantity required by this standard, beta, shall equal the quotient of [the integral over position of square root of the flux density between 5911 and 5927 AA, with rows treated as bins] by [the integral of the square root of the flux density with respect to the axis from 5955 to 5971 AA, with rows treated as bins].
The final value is 0.97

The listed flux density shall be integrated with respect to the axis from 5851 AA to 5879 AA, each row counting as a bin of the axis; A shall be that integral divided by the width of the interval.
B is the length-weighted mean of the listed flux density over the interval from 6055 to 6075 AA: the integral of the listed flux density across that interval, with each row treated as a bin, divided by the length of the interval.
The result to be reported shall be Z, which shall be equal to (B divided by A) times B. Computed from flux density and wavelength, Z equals 20.3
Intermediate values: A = 19.5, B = 19.94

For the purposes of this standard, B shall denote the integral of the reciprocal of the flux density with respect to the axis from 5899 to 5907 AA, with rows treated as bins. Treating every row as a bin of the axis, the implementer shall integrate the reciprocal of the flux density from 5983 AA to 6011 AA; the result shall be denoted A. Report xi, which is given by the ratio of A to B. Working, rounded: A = 1.4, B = 0.42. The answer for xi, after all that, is 3.4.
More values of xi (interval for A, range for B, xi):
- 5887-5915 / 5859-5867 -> 4.0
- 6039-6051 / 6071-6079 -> 1.5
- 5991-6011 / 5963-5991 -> 0.7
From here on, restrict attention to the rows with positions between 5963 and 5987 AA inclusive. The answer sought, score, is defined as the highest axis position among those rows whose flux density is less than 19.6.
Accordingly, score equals 5985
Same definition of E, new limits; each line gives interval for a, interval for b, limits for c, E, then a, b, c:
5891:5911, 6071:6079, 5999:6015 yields 359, 316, 402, 388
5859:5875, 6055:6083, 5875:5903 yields 353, 405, 398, 308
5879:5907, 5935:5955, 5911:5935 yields 347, 311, 383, 352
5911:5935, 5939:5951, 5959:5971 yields 377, 352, 403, 392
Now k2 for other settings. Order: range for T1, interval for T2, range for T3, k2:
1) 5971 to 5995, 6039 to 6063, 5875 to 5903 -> 21.4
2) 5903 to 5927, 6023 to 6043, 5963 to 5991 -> 19.4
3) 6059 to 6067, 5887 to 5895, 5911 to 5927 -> 17.4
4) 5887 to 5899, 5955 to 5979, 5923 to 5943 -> 16.5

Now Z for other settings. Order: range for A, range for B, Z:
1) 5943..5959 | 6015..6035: 19.0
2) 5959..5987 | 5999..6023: 18.8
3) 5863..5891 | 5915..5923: 18.2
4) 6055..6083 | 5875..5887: 17.2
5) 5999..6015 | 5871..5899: 16.2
